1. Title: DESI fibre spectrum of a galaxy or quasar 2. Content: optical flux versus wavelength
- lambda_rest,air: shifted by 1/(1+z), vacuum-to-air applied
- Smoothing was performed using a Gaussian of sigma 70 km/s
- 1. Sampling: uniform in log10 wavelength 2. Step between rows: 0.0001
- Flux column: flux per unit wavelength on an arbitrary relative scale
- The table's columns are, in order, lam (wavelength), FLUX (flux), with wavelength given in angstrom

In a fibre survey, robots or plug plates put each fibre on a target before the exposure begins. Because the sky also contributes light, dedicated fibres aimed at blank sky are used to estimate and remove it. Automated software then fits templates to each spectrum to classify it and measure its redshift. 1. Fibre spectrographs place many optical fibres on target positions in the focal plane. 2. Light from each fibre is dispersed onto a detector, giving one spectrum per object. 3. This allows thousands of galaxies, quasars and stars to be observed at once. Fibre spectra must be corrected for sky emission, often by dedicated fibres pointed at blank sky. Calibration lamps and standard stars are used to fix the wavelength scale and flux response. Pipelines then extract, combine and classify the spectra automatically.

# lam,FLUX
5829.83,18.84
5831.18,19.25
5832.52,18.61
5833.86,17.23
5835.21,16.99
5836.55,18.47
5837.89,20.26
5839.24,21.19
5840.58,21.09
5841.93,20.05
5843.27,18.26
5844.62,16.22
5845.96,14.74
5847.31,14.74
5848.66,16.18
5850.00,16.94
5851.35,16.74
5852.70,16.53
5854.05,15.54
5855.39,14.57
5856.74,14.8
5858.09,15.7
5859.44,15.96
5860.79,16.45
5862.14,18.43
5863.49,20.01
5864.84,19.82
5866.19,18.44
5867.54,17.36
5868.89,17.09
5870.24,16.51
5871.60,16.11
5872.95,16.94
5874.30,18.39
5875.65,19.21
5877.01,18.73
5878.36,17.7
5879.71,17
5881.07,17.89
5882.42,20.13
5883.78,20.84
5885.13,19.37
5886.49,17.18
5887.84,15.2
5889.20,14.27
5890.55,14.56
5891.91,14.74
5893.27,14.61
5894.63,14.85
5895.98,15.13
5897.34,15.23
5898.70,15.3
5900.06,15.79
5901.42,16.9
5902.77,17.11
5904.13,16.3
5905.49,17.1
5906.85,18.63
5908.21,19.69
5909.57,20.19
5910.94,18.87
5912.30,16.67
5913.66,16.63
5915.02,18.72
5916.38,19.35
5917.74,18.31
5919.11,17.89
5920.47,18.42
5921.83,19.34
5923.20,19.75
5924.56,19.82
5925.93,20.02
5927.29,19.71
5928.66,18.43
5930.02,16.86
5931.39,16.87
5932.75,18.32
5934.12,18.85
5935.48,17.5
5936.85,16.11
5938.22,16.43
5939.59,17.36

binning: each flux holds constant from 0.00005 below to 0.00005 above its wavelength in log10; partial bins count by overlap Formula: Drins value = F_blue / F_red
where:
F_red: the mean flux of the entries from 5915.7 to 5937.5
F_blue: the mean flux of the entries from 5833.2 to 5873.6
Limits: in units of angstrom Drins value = 0.94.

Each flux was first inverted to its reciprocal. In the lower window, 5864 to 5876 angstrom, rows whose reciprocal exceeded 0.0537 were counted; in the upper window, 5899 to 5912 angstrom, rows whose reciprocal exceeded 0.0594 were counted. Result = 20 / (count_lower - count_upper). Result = 4.0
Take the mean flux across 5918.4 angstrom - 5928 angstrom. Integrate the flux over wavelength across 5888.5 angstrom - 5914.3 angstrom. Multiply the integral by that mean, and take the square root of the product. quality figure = 90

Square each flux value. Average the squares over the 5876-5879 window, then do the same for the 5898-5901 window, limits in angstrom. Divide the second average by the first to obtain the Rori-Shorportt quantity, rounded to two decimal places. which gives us 0.73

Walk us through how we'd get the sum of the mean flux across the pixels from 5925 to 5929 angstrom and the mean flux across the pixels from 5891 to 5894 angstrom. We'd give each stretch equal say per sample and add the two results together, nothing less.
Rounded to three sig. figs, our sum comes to 34.1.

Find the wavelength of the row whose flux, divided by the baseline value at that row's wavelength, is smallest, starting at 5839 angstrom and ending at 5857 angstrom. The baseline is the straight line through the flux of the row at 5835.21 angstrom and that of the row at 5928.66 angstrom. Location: 5855.39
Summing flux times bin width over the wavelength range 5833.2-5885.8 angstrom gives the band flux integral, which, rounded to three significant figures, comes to 929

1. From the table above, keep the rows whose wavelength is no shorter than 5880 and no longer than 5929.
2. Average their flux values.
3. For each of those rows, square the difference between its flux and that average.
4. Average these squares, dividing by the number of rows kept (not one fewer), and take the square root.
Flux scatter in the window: 1.96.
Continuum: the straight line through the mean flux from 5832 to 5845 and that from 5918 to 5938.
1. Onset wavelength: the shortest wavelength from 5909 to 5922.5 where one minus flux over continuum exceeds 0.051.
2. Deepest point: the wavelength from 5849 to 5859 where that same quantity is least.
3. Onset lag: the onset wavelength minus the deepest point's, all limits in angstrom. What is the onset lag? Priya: 62.3 angstrom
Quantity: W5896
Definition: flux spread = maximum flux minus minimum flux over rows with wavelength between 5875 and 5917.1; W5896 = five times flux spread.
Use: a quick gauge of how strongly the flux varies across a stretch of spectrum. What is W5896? 33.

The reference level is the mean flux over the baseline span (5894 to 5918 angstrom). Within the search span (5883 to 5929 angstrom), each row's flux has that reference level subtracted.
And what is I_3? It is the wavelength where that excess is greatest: 5883.78 angstrom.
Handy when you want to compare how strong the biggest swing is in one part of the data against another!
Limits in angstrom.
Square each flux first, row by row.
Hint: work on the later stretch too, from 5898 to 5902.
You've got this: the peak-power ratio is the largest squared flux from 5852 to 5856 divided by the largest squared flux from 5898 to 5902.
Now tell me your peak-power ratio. 1.0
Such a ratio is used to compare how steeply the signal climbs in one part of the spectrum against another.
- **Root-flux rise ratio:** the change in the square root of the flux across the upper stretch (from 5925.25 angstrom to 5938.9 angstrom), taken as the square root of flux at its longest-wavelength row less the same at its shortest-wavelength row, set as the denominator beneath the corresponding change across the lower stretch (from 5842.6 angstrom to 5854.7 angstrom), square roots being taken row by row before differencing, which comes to 0.79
